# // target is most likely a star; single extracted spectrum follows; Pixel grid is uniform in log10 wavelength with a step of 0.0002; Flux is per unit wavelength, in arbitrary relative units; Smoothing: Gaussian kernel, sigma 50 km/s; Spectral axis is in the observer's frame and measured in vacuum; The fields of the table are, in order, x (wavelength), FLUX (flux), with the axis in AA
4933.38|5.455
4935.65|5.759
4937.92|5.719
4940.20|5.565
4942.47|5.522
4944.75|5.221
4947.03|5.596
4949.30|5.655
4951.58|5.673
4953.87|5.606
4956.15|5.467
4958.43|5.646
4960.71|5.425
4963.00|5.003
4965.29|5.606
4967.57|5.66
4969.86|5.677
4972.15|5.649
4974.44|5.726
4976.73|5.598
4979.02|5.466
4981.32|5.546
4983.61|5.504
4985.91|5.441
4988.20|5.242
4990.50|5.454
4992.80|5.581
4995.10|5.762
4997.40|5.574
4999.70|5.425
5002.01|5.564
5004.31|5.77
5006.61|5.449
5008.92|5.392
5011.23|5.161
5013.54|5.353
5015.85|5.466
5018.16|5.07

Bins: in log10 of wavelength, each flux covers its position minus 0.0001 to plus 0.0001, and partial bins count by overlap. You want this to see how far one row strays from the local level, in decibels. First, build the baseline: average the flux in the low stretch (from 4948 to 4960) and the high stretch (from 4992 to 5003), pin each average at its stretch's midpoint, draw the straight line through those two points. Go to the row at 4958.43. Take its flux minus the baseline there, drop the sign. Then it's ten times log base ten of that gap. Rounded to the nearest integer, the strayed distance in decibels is -14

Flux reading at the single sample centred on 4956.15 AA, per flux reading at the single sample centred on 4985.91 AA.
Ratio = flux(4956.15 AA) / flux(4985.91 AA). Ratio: 1.00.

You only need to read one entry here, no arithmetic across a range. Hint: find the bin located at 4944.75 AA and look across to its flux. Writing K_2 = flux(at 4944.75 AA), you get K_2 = 5.221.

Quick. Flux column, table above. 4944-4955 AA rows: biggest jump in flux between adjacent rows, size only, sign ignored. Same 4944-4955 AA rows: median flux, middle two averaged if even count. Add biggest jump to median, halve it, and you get 2.99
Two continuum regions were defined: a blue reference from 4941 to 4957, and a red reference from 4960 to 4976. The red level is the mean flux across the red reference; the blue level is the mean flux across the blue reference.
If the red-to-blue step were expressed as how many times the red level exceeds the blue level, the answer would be 1.000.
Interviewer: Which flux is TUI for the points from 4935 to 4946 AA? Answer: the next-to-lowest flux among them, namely 5.522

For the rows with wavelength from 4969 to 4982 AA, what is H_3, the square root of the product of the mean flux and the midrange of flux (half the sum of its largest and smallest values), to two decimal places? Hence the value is 5.60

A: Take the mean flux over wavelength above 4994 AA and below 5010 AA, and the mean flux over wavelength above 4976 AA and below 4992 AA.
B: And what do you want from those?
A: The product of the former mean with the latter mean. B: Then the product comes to 30.4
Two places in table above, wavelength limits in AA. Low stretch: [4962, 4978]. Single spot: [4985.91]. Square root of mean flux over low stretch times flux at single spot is 5.50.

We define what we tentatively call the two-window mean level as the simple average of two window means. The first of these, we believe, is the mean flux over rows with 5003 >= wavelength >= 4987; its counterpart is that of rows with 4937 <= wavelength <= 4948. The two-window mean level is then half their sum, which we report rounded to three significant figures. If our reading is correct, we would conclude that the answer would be 5.52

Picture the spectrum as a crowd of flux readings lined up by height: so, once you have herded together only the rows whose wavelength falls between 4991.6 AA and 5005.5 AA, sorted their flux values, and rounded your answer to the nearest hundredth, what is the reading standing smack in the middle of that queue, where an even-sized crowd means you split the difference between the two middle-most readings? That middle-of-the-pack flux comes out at 5.58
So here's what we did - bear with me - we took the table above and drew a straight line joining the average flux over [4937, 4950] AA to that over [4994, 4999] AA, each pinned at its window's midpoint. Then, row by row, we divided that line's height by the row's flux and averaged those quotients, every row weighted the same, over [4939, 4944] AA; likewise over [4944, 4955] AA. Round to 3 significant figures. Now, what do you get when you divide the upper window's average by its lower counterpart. 1.00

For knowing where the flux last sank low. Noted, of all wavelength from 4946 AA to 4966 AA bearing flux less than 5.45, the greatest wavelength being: 4963.00 AA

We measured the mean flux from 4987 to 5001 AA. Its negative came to -5.51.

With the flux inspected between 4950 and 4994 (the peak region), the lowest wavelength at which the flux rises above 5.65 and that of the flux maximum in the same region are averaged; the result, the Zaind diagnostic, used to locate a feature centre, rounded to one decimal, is 4963.0 AA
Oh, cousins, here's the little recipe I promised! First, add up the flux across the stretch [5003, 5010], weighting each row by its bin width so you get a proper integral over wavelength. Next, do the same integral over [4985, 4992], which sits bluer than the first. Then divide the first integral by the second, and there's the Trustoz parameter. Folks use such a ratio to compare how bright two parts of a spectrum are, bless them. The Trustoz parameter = 1.03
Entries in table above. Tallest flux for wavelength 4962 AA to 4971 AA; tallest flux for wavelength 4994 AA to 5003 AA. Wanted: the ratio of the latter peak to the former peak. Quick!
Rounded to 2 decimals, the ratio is 1.01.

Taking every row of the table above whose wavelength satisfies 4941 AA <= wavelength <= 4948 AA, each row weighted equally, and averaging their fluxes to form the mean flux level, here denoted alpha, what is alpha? 5.45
